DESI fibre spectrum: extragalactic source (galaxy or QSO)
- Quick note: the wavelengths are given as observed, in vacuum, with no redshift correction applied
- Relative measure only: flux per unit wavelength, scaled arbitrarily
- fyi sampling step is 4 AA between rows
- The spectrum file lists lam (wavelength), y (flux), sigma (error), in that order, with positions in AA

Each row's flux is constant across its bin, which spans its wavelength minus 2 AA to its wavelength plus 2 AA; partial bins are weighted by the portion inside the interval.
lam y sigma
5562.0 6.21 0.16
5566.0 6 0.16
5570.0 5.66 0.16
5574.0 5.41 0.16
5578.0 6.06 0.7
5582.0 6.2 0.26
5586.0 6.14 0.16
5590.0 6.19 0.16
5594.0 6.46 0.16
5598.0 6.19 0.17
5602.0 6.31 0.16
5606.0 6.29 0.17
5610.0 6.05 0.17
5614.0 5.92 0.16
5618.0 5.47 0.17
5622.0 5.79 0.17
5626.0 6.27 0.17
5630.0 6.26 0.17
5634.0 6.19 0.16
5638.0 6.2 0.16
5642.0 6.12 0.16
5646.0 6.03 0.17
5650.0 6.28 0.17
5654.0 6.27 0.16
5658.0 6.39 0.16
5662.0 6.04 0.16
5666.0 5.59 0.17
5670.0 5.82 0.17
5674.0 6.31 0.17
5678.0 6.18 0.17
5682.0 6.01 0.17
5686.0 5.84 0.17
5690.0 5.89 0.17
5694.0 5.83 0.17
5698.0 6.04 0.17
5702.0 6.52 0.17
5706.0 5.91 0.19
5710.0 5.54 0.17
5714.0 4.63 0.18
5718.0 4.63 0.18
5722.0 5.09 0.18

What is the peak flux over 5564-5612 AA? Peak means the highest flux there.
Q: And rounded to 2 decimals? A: 6.46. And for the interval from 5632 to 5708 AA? 6.52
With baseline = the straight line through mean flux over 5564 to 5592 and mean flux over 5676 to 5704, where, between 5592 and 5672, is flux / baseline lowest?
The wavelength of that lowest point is 5618.0 AA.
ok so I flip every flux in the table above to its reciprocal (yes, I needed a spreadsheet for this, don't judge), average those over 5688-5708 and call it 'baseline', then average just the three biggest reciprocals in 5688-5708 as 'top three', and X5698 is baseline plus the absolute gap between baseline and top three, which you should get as 0.170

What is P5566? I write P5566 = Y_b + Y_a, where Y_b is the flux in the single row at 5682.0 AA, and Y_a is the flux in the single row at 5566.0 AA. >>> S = 12.0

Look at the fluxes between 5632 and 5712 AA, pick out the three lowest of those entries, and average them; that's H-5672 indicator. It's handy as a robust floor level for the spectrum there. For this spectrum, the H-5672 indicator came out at 5.65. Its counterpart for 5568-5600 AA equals 5.71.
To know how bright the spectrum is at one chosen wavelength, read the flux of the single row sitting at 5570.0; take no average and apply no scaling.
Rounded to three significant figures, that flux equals 5.66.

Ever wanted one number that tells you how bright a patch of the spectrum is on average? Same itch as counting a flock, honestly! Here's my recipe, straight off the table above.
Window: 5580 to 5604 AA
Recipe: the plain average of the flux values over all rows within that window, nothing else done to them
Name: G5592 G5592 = 6.25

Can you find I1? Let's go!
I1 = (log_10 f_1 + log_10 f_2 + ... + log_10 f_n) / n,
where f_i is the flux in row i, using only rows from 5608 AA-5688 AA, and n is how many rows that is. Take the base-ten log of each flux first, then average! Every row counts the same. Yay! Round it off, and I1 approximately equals 0.782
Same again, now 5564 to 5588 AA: 0.771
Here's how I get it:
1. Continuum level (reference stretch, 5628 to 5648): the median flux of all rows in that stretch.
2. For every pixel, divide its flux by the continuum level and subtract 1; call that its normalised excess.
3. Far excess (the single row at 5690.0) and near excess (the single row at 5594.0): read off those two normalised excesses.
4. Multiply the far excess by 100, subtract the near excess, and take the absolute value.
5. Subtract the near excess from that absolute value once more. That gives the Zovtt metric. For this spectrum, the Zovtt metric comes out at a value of 4.8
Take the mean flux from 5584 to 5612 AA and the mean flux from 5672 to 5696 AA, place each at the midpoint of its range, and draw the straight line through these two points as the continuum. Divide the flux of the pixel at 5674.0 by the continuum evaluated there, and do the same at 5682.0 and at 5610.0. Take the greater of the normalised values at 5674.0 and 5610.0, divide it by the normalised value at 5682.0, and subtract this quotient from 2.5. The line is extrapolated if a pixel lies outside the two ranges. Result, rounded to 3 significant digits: 1.45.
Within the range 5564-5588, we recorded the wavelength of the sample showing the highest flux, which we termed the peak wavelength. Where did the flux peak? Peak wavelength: 5582.0 AA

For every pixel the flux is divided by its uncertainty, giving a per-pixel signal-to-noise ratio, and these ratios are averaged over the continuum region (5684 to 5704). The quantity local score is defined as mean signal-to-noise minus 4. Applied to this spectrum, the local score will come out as 31.4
